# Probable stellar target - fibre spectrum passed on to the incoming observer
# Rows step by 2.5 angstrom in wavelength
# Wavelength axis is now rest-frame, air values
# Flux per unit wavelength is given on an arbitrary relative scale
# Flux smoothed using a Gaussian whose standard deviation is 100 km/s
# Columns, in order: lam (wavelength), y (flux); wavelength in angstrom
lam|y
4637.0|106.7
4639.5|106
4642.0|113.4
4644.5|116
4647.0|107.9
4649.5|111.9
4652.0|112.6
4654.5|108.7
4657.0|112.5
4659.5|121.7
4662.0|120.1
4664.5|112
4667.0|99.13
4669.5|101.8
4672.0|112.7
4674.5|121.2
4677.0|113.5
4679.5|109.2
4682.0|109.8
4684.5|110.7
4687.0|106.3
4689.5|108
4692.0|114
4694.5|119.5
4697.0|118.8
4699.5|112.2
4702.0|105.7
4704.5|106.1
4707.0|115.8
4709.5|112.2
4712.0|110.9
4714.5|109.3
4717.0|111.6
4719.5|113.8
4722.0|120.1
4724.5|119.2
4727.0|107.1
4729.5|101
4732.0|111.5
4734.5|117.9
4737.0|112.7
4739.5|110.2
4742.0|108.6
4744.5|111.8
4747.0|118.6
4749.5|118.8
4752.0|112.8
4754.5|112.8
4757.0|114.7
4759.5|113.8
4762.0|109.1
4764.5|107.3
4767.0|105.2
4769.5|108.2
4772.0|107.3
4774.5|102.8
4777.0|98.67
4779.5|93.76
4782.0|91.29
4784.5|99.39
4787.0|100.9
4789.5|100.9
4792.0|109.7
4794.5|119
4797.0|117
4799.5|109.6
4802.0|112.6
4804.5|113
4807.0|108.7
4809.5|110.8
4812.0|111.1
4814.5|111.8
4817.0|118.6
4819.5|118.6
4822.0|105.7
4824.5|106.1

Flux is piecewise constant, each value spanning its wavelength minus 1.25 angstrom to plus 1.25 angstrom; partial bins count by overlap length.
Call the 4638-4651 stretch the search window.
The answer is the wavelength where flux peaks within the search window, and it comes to 4644.5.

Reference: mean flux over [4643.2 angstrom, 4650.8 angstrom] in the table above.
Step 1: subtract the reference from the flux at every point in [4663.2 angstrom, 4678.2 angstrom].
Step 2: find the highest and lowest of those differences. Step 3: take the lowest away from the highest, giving 22.1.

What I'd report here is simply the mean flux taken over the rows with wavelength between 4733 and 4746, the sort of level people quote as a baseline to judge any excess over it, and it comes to 112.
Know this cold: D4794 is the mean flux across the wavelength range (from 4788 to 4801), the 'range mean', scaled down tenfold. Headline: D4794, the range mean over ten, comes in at 11.1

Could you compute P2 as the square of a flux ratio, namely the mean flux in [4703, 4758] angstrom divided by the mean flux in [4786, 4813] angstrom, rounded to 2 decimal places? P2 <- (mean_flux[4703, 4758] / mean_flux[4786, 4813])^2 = 1.04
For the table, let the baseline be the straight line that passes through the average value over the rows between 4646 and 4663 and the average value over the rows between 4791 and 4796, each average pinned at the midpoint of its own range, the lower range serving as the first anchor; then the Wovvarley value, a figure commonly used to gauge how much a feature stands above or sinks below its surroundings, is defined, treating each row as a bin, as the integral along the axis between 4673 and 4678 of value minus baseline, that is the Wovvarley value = 18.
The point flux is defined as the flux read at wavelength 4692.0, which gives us 114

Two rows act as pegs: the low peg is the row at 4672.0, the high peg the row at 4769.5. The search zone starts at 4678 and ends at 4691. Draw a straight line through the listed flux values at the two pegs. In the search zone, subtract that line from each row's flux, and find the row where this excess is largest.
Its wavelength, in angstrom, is 4684.5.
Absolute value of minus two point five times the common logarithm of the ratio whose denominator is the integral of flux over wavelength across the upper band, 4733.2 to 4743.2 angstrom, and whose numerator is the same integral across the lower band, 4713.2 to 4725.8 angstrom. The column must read 0.27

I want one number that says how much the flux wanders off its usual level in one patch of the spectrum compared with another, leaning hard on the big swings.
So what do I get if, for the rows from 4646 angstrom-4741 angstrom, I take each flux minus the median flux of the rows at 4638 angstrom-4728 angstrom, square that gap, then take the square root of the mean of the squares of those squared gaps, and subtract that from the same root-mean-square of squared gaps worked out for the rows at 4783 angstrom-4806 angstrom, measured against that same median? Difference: 33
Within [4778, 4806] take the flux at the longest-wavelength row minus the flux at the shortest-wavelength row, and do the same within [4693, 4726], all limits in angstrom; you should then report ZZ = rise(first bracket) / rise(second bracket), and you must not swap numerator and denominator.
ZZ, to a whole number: -64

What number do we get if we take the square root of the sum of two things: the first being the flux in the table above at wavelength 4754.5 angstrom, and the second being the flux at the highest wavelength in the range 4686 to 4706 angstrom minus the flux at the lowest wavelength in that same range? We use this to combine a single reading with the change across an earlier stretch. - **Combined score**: 10.6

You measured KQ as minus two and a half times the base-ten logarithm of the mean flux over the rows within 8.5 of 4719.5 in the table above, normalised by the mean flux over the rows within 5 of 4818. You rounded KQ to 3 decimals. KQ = 0.005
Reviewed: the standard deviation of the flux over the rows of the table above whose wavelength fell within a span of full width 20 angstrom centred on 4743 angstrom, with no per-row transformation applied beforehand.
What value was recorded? 4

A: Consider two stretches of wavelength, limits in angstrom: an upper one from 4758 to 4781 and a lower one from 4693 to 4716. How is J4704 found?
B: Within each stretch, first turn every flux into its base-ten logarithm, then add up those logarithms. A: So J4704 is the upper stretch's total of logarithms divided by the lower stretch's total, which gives 0.99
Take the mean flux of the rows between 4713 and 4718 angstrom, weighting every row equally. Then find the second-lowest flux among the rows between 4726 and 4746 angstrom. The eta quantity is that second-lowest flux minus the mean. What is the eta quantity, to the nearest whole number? -3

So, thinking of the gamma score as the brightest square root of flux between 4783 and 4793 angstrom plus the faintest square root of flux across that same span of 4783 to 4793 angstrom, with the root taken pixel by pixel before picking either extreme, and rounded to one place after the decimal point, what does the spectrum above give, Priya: 20.4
